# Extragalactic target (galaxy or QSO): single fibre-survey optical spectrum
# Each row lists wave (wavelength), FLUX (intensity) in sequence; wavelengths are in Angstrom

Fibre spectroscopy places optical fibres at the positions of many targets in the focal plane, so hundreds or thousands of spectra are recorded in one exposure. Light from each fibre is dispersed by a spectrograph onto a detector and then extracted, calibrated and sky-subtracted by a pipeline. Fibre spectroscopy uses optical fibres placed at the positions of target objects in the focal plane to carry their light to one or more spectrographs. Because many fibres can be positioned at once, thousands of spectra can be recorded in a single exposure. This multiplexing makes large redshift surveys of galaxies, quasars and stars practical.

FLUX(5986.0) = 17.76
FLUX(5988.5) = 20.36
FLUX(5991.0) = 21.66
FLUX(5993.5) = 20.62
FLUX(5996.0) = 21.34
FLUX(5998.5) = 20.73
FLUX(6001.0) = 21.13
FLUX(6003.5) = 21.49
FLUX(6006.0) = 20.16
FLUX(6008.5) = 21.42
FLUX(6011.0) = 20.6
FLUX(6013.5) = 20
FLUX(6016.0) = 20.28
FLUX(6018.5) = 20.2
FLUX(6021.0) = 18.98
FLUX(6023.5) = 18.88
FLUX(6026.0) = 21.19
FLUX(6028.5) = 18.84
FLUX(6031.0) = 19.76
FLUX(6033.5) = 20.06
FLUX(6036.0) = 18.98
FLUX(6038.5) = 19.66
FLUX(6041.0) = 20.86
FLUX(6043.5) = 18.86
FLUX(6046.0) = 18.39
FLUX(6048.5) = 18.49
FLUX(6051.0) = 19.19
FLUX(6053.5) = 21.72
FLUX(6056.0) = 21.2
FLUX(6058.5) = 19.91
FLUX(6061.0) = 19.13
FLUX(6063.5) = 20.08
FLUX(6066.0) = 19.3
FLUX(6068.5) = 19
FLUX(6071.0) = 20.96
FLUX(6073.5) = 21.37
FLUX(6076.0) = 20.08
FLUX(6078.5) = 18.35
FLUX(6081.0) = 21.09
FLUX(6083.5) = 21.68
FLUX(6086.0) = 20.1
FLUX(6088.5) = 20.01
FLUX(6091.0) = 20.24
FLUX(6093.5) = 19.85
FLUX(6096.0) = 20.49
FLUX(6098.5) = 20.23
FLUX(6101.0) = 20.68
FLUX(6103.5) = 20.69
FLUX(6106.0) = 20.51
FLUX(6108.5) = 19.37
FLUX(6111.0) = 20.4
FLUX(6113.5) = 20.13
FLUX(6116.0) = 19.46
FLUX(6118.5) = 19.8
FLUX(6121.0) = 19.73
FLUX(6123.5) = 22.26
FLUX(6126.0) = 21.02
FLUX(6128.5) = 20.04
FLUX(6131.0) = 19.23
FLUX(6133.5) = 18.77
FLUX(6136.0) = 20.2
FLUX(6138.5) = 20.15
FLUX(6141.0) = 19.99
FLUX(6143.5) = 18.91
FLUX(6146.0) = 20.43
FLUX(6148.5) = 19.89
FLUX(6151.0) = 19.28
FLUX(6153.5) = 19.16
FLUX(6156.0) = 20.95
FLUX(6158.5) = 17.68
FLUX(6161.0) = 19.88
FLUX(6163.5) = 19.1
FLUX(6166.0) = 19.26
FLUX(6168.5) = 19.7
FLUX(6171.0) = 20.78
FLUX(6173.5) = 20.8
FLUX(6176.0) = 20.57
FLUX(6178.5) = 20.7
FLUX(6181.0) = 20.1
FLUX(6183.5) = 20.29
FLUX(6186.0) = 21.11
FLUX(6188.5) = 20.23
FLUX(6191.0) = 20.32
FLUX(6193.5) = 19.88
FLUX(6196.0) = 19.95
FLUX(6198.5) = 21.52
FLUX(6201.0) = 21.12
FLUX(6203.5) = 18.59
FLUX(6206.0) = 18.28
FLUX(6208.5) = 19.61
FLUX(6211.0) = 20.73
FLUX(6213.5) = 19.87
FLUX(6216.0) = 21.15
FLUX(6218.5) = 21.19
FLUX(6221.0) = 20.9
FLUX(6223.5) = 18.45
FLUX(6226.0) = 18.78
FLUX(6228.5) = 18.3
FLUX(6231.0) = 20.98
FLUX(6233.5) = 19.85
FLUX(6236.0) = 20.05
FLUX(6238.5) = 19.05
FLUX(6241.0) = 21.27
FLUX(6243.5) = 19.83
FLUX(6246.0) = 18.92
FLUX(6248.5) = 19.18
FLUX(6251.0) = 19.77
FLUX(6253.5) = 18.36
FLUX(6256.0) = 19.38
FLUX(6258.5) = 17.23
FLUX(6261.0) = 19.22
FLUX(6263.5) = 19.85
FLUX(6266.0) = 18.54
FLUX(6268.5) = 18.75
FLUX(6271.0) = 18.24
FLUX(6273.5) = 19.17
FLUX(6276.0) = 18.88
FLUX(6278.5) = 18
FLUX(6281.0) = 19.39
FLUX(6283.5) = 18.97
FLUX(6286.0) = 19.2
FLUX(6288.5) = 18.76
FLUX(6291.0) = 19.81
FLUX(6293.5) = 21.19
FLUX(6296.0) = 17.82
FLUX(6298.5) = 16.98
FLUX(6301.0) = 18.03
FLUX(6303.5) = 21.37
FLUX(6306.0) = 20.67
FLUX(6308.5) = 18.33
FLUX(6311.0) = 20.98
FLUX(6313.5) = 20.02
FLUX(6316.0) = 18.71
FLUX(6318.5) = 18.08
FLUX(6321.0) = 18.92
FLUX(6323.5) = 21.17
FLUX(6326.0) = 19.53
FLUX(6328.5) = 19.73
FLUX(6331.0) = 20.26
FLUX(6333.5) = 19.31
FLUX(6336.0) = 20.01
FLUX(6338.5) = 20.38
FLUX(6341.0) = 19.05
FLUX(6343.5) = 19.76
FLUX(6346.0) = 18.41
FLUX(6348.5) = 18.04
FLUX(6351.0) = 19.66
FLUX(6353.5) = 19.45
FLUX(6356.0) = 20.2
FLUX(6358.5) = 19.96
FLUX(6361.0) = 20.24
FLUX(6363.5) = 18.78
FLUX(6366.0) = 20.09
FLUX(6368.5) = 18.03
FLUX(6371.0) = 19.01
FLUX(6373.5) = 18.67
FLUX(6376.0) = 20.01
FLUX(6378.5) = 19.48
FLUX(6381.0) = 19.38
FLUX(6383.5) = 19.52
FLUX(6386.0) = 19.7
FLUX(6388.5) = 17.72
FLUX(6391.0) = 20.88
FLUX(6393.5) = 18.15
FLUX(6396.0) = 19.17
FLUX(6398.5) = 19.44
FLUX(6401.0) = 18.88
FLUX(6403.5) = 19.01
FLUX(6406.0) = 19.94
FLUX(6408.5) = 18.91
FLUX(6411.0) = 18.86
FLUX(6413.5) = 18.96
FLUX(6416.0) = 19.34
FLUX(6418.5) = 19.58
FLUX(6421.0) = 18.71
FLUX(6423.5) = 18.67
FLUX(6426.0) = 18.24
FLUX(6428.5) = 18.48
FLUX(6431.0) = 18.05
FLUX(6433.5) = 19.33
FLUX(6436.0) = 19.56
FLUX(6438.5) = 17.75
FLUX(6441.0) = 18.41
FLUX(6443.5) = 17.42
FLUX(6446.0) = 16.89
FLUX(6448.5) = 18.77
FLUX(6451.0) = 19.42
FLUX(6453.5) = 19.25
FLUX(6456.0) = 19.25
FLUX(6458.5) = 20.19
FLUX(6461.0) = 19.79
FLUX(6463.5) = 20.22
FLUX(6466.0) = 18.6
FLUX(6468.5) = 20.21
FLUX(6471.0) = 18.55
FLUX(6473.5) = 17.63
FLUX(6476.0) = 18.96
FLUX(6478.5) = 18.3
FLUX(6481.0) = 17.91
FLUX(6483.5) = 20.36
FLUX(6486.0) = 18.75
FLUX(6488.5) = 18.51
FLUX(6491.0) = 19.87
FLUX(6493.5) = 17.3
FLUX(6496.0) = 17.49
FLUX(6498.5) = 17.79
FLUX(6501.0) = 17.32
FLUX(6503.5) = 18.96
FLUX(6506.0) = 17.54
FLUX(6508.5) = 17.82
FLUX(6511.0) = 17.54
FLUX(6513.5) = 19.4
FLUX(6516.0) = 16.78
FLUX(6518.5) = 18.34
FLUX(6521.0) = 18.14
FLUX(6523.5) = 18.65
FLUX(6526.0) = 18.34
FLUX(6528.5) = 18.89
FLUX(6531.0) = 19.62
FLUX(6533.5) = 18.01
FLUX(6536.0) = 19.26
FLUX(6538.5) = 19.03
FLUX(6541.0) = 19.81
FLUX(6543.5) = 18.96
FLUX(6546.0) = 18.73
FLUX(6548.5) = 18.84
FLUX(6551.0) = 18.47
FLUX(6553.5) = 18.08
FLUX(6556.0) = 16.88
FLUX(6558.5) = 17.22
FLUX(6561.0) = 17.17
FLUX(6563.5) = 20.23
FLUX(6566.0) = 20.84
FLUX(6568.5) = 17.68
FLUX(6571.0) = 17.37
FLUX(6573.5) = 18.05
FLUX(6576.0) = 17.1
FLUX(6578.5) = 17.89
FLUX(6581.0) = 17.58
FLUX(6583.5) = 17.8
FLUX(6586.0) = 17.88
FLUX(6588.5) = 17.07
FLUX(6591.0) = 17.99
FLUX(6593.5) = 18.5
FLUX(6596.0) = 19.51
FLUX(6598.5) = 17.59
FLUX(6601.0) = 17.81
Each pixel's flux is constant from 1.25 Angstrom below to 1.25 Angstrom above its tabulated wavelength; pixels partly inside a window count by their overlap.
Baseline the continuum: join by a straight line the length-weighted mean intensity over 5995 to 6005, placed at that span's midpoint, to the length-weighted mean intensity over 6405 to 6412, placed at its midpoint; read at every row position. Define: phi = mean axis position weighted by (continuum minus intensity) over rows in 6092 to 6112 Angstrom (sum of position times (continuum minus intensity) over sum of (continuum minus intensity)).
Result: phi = 6102.2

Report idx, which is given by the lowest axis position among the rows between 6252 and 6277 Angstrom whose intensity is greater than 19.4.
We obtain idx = 6263.5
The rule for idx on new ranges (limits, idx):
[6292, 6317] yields 6293.5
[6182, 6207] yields 6183.5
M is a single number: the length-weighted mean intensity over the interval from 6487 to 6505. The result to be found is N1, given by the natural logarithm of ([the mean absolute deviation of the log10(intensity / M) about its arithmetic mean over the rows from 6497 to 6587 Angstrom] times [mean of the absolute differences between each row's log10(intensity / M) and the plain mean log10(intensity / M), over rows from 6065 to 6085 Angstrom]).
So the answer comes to -7.80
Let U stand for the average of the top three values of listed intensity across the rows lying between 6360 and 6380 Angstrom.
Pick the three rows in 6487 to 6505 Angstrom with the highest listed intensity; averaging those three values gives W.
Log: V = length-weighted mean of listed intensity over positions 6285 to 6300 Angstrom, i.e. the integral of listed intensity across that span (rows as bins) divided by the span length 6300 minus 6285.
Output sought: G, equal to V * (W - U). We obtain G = -19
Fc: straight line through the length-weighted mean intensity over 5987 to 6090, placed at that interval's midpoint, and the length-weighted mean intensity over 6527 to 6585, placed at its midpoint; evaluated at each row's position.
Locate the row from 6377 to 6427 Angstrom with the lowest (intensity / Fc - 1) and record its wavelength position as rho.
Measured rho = 6388.5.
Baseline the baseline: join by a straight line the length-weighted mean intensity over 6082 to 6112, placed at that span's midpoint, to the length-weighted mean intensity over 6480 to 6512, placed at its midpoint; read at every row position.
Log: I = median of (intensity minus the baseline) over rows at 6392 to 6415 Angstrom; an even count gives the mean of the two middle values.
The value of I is 0.3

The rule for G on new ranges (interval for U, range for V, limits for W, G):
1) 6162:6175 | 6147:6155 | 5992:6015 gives 19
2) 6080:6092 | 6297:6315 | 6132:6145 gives -17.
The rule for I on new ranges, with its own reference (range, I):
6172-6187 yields 0.7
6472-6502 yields -0.2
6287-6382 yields 0.5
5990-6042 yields -0.5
